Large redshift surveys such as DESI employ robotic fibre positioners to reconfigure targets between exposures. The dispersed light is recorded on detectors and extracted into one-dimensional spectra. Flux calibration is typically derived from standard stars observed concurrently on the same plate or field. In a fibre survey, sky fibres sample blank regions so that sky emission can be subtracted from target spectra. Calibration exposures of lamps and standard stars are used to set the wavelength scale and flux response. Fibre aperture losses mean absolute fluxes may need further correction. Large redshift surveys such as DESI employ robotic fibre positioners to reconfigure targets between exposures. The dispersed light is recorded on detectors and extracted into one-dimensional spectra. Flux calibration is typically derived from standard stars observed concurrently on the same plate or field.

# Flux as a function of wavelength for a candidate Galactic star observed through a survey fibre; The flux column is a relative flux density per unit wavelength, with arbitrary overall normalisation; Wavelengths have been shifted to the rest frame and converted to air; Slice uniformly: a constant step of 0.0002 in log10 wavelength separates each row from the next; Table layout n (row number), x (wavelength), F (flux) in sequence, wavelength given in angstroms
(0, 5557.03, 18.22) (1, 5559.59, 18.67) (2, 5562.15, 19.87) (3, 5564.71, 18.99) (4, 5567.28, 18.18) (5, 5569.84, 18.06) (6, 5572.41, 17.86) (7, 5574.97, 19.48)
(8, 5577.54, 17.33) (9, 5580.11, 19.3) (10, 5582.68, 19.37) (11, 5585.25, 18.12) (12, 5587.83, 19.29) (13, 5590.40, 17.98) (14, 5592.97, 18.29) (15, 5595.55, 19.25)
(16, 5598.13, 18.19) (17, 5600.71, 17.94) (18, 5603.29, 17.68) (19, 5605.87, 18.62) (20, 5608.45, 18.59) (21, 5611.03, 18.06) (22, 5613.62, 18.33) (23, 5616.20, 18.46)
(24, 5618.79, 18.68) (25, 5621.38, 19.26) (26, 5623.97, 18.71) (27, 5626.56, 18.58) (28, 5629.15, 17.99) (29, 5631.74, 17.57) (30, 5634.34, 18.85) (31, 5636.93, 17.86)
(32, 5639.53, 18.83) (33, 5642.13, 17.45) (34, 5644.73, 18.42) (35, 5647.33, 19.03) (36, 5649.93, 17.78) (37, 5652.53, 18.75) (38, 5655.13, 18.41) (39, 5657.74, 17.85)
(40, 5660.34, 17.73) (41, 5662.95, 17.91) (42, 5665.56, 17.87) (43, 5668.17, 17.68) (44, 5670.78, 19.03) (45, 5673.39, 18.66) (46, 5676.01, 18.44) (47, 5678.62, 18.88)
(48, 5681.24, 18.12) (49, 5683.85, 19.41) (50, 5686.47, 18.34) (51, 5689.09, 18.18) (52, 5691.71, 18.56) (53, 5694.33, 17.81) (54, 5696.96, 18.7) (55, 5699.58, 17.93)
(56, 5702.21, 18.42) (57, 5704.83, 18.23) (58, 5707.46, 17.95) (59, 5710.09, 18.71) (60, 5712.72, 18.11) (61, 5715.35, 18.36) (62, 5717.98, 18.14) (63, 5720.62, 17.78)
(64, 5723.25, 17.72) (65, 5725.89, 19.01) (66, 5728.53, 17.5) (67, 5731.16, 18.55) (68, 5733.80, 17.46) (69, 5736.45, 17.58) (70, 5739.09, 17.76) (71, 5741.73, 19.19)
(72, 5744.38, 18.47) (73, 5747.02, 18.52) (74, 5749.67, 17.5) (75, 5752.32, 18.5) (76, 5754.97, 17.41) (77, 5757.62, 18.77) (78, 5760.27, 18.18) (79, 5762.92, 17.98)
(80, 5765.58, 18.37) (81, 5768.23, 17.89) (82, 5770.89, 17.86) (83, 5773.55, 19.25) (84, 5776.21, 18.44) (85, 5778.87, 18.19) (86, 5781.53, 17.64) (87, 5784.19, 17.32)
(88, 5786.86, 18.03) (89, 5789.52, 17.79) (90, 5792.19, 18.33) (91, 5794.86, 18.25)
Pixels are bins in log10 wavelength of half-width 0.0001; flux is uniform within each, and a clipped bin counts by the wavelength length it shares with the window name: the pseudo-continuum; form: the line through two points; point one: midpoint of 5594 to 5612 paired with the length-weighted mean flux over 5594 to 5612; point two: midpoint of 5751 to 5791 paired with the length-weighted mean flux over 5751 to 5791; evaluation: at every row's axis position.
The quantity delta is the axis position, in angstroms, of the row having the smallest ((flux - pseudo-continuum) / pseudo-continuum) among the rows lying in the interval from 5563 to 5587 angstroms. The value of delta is 5577.54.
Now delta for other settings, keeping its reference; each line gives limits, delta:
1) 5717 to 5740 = 5733.80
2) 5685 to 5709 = 5694.33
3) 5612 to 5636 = 5631.74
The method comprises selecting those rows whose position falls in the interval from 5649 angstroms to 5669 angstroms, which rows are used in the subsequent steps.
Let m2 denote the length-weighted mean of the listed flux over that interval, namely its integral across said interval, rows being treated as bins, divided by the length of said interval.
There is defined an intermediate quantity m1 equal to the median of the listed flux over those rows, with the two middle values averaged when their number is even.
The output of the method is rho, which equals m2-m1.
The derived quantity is 0.15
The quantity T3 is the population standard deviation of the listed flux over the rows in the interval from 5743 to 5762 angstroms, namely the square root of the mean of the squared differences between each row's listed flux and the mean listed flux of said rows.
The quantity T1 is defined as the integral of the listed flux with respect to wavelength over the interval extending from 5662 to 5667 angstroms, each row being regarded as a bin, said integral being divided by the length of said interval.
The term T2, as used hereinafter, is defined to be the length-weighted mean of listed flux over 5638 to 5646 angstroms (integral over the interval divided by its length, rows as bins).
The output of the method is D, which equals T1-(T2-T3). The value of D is 0.2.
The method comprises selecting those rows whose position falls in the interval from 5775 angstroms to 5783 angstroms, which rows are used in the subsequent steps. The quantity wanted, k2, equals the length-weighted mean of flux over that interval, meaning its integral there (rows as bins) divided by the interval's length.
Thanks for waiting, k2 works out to 18.1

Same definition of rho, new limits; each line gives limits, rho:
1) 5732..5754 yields 0.00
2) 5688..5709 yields 0.02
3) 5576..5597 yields -0.15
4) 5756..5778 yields 0.05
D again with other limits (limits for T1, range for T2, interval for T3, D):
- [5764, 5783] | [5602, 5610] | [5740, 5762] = 0.5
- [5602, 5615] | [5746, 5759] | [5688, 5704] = 0.5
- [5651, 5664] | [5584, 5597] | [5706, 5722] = -0.1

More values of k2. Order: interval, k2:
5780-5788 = 17.7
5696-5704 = 18.3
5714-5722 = 18.1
